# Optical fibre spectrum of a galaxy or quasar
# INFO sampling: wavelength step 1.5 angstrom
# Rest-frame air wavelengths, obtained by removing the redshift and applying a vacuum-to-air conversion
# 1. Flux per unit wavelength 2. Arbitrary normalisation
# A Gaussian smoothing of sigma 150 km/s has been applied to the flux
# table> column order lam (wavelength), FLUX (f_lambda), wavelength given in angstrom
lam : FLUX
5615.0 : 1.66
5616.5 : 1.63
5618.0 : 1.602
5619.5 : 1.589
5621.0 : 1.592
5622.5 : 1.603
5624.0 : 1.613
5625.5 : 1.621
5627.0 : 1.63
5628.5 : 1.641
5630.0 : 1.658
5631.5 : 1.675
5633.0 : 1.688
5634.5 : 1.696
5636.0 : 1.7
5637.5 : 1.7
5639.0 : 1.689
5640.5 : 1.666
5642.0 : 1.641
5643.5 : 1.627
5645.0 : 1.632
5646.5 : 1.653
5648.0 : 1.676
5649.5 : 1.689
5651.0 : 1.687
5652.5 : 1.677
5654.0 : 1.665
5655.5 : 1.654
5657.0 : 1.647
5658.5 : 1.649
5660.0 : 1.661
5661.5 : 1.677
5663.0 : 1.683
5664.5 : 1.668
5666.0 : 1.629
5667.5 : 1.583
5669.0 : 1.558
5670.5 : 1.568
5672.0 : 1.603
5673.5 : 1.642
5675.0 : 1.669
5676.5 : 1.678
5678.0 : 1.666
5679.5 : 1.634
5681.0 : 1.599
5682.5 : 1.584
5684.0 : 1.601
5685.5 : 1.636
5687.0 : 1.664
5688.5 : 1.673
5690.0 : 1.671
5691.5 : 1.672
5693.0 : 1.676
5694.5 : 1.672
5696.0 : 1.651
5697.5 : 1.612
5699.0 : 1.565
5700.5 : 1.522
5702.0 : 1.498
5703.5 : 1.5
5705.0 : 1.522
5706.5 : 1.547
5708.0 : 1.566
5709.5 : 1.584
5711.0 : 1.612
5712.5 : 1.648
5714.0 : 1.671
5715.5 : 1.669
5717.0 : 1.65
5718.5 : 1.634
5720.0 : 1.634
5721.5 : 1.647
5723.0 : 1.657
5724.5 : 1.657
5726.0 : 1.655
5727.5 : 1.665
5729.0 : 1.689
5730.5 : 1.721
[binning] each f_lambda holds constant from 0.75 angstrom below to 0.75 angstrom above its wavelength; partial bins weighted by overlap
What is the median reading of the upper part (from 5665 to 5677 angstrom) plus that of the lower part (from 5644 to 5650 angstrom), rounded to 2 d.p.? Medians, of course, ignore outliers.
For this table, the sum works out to 3.28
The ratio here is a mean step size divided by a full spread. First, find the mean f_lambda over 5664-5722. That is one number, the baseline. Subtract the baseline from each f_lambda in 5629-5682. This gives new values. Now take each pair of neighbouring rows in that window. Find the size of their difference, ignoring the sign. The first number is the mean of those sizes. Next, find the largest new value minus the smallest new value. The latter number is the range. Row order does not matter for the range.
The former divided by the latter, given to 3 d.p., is 0.120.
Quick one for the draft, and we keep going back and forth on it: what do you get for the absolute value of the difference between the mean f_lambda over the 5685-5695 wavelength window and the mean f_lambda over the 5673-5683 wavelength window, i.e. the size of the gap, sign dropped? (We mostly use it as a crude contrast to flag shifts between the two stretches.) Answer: 0.027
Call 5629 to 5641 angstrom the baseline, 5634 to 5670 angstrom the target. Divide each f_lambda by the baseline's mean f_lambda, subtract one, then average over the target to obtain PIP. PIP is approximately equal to -0.015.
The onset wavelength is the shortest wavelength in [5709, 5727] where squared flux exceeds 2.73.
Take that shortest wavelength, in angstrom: 5714.0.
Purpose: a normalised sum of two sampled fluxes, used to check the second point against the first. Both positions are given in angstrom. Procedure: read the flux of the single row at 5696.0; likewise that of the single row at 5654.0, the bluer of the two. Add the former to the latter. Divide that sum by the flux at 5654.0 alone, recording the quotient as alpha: 1.99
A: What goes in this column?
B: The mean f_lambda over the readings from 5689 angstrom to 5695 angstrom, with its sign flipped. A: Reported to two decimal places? -1.67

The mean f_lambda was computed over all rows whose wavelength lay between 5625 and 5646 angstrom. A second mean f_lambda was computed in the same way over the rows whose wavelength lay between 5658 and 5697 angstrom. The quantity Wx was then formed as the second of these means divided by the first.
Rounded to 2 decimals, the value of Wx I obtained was 0.99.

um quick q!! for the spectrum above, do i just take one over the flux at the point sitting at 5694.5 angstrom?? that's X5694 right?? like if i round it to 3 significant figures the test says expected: 0.598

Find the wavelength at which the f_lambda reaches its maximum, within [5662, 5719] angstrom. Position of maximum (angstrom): 5663.0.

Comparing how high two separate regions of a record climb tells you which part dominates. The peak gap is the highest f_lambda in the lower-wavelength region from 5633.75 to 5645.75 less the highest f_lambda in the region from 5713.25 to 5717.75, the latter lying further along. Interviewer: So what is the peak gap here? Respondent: 0.029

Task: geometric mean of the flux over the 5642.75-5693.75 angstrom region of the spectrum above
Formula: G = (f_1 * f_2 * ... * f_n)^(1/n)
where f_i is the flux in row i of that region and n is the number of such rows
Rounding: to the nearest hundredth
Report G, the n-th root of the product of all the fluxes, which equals 1.65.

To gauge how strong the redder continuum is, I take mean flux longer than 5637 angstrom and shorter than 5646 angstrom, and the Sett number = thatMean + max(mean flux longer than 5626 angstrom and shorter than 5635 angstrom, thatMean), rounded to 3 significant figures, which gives 3.32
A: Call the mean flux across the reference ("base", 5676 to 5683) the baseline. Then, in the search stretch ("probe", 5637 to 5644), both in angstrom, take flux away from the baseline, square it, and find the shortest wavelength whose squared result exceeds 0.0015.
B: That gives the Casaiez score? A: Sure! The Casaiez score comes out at 5637.5 angstrom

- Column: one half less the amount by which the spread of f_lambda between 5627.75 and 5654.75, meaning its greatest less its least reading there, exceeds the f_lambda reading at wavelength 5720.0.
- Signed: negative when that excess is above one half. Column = 2.06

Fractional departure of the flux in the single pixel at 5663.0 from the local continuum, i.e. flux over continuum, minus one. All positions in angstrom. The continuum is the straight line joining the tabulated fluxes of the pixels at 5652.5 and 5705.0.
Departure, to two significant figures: 0.022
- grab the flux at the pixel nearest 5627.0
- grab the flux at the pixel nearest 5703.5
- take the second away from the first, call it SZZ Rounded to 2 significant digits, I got 0.13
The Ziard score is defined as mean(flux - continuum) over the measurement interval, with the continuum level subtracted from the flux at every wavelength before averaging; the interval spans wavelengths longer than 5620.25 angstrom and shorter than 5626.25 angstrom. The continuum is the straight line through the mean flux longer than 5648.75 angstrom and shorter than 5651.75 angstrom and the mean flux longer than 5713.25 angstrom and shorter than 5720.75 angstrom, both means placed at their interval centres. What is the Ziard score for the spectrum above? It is -0.10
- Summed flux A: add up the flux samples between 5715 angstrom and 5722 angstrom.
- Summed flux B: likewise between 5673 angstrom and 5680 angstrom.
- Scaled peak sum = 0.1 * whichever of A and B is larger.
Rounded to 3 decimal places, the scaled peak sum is 0.829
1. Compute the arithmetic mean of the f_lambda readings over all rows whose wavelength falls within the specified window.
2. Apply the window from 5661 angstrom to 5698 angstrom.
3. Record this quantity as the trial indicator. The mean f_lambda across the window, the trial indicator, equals 1.64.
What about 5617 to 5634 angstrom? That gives 1.63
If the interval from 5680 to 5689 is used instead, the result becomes 1.63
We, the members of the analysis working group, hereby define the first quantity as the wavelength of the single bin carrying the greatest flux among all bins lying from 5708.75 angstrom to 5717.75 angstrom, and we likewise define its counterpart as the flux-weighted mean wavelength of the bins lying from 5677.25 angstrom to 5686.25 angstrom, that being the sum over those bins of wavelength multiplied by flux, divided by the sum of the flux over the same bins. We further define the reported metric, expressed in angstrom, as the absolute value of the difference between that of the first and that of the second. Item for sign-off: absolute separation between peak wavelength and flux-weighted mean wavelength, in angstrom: 32.3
